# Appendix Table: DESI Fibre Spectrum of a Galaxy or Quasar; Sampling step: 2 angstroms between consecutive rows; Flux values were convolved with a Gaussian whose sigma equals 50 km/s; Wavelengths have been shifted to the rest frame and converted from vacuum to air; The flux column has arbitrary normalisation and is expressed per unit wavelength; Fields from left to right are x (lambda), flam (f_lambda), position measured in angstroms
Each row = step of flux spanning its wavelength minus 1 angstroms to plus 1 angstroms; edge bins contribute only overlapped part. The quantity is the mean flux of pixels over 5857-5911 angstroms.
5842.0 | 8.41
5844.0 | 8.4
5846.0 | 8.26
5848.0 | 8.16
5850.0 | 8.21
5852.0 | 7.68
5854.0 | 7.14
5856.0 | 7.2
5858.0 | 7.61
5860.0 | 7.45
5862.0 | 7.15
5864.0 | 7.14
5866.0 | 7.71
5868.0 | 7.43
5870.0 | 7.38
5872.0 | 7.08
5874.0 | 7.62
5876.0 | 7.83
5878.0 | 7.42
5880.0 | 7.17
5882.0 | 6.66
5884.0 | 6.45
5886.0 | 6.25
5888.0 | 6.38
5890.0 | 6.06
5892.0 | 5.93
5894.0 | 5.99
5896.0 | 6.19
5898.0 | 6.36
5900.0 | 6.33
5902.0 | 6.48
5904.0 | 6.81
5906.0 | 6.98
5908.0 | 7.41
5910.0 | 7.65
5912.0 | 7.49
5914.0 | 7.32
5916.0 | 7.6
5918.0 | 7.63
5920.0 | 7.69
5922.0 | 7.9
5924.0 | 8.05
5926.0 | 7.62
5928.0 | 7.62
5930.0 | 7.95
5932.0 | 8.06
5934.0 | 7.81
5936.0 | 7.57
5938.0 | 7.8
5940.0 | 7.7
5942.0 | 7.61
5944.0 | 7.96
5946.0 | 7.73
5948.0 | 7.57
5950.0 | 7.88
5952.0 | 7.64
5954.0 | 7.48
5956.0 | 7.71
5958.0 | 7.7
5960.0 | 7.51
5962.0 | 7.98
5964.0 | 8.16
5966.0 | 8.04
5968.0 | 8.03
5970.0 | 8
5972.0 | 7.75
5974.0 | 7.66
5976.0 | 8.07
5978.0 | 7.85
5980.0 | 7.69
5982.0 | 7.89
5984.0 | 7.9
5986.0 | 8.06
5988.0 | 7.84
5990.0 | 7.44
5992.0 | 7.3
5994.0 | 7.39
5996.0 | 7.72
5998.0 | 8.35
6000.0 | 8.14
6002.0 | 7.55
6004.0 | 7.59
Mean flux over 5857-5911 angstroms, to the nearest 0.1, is 6.9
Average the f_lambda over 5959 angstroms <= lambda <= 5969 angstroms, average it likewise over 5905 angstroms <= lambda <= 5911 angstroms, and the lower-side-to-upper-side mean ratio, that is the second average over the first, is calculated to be 0.925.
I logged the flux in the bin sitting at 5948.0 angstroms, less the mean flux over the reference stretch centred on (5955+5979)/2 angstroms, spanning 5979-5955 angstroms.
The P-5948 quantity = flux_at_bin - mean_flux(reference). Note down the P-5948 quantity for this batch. -0.30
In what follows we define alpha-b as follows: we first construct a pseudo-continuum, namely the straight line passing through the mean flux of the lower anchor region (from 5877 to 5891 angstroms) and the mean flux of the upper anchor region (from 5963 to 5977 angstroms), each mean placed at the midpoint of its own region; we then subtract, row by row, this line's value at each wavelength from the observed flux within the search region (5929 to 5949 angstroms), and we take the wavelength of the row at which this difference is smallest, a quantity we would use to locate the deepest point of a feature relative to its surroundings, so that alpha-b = 5948.0 angstroms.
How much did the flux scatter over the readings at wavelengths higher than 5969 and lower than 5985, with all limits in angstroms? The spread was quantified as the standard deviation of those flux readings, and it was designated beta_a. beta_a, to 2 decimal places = 0.14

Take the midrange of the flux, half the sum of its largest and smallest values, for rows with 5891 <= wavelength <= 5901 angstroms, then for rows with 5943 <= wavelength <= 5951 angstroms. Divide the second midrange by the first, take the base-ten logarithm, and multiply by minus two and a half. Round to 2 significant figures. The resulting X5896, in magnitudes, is -0.25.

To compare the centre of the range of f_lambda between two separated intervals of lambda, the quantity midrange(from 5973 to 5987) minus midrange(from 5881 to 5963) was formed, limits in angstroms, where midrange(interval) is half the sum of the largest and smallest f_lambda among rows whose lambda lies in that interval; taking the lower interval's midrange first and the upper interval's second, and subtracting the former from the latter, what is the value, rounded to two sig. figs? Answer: 0.87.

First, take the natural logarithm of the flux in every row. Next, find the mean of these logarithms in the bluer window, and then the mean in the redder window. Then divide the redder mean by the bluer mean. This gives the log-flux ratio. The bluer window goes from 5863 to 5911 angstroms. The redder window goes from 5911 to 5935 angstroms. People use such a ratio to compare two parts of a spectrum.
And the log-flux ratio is 1.06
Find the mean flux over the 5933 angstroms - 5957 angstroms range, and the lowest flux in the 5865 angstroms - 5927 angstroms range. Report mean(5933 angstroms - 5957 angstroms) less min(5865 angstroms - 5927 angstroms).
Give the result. 1.8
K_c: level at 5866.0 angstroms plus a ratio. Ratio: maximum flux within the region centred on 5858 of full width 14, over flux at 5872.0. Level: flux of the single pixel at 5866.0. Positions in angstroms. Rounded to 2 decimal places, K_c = 8.79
